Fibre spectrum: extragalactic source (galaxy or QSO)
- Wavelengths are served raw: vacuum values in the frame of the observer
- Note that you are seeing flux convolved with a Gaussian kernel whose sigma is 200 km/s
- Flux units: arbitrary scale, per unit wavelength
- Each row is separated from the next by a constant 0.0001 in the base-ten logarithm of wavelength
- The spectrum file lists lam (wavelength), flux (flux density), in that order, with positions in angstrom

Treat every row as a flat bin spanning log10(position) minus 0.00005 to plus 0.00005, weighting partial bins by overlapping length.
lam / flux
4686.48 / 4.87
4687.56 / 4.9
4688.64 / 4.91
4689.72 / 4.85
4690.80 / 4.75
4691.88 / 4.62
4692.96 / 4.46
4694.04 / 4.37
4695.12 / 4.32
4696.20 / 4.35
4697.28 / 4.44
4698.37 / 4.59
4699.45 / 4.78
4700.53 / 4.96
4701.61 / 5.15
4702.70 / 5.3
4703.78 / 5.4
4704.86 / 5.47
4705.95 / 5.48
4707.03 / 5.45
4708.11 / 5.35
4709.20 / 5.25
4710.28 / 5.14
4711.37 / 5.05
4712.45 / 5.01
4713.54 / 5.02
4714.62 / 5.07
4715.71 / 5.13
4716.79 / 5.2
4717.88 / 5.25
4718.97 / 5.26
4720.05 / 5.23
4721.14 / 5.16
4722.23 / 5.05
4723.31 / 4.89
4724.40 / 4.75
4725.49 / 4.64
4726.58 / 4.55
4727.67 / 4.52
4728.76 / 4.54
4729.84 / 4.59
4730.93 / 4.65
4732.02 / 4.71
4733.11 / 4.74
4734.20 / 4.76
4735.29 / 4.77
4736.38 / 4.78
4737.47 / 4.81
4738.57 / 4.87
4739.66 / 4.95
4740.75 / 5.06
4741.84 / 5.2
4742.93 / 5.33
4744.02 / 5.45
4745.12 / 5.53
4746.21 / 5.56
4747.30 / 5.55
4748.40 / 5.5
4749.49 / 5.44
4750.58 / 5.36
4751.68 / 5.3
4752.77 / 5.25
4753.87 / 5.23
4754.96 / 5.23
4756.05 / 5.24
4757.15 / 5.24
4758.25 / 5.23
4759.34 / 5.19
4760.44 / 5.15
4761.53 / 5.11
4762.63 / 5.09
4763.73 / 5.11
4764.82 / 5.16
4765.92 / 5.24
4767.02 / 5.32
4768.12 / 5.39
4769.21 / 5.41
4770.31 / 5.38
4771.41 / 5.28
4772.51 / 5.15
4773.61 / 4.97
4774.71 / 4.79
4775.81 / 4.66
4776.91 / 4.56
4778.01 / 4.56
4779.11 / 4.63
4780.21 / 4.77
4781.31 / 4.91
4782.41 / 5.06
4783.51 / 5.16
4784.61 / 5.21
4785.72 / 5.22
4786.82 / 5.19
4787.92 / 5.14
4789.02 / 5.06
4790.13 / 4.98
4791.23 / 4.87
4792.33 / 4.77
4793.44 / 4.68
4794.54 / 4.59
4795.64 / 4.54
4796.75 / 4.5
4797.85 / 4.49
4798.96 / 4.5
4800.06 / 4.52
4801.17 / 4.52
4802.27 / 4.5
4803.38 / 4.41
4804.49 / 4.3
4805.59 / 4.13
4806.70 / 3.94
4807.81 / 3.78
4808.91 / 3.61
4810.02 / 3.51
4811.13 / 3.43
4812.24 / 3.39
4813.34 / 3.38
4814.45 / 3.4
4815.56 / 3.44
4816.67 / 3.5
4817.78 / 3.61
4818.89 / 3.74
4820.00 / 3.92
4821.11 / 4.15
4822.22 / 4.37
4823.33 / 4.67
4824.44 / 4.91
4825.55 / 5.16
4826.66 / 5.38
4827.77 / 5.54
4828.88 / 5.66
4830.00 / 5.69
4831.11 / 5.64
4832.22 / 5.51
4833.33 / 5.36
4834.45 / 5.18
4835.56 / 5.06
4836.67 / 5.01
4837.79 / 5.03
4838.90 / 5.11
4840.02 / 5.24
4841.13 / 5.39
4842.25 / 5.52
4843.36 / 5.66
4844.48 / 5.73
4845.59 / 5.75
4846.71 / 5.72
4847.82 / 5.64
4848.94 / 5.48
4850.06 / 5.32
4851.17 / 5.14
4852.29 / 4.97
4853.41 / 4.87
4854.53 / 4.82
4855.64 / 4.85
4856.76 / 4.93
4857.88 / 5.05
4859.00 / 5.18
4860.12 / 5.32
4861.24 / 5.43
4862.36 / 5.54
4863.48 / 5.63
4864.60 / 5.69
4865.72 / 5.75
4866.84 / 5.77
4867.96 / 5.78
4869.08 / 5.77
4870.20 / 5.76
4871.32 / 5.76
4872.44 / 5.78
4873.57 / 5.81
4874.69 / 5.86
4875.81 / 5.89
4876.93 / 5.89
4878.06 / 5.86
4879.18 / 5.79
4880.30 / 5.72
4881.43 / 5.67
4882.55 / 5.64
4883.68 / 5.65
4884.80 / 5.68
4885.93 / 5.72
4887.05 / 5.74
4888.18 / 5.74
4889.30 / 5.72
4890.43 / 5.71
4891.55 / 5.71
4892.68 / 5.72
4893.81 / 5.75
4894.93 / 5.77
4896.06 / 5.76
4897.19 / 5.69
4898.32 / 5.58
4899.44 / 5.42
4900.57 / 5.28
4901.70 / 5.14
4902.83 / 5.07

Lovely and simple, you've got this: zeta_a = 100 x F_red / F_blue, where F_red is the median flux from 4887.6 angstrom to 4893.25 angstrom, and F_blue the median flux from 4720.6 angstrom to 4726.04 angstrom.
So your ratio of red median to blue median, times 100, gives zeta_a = 117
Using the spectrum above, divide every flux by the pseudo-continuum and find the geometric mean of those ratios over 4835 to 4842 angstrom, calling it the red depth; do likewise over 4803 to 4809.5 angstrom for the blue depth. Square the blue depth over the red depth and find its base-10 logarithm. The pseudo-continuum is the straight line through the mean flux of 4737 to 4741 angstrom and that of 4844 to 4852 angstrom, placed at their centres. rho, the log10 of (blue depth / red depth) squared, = -0.2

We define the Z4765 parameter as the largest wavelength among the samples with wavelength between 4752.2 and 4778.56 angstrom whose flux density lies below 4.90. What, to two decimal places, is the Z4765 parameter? 4778.01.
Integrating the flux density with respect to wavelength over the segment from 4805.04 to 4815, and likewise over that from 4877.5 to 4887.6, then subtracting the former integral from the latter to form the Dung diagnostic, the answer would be 22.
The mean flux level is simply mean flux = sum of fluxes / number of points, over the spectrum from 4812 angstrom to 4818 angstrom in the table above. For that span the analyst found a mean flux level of 3.45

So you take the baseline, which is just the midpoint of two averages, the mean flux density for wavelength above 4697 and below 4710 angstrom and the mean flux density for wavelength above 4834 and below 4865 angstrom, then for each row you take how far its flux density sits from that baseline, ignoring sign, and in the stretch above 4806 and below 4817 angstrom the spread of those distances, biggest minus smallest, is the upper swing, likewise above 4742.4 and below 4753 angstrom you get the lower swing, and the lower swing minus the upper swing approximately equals -0.25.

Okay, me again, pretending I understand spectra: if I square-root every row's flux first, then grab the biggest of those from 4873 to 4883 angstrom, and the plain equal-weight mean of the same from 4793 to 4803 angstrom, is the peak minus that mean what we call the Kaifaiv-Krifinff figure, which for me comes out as 0.297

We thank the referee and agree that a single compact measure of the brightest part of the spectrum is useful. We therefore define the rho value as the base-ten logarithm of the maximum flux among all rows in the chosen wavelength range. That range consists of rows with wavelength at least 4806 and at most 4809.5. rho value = 0.60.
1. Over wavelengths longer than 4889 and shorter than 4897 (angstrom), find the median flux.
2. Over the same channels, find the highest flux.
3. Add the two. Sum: 11.5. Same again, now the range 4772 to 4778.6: 9.9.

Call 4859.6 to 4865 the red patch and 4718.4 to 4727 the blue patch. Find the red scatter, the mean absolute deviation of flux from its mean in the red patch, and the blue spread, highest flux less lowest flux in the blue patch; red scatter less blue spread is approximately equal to -0.59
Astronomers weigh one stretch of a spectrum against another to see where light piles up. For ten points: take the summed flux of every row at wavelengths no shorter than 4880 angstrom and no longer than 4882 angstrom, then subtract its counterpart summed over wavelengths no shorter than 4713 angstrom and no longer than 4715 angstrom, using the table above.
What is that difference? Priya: 1.3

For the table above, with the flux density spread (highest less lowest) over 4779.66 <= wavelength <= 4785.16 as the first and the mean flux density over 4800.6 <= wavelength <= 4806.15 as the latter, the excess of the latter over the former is 3.9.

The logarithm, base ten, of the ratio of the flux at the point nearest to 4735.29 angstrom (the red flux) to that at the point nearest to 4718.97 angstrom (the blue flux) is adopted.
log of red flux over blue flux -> -0.04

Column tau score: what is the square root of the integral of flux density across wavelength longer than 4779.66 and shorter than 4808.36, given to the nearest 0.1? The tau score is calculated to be 11.6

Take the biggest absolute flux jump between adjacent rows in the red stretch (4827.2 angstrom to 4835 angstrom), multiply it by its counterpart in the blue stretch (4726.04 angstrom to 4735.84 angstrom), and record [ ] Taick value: 0.0108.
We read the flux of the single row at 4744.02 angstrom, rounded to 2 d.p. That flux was 5.45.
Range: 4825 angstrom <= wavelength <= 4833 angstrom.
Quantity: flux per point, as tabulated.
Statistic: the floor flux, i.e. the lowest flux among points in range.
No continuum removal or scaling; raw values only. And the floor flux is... 5.16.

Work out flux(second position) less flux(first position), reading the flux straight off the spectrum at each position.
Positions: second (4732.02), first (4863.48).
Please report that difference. -0.92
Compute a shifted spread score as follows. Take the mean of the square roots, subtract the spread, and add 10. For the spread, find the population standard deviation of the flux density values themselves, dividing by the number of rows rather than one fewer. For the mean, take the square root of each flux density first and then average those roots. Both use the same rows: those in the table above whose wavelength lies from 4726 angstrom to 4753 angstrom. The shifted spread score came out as 11.88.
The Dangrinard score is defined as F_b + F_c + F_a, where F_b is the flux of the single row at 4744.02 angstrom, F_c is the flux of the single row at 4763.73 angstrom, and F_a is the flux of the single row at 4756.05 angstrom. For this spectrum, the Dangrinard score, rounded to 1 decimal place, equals 15.8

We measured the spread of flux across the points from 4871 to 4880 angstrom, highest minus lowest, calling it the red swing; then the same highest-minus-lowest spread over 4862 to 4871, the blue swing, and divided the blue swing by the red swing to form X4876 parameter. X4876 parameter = 1.8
